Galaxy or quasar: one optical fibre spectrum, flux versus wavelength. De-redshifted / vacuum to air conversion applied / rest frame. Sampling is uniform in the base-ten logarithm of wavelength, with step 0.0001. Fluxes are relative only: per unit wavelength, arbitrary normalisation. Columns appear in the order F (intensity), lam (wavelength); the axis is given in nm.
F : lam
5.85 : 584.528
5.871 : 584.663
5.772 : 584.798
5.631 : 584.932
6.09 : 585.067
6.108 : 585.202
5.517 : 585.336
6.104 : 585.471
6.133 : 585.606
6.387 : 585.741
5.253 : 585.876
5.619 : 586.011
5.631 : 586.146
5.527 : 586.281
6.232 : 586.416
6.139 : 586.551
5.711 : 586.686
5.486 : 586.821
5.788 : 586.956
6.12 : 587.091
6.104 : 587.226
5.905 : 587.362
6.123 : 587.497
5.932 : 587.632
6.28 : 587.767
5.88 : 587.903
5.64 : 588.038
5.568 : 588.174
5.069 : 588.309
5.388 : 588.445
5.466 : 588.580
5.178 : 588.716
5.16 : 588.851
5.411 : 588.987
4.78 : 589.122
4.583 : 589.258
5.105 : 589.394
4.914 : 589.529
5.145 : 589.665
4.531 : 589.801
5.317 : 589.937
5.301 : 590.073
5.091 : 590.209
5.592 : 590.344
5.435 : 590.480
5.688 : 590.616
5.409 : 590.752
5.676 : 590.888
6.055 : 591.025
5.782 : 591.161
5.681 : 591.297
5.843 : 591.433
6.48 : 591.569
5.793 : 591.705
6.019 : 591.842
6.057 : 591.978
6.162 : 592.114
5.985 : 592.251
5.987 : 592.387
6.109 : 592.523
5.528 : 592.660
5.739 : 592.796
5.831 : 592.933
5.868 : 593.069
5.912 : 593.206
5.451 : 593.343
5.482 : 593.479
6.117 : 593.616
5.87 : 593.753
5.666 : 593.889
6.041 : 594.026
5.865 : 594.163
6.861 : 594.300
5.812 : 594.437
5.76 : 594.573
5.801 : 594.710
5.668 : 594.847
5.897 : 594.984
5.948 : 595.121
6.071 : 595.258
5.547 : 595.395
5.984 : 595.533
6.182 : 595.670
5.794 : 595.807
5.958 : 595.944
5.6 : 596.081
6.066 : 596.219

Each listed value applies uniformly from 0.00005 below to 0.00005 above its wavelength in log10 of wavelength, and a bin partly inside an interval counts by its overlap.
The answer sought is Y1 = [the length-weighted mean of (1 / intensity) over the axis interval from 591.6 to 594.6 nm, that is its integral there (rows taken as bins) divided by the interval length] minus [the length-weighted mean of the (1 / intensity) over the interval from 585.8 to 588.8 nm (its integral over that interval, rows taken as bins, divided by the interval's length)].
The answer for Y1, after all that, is -0.006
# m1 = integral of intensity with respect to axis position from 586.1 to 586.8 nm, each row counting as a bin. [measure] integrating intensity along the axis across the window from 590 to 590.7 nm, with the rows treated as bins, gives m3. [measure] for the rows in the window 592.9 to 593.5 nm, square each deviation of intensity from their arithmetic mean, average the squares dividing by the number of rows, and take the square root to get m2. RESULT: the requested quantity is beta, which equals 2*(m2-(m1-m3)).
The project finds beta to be -0.2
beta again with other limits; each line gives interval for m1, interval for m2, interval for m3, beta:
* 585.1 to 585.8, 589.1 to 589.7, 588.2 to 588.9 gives -0.7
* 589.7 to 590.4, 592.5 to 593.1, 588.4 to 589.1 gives 0.6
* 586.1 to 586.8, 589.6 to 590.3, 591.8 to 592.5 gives 0.9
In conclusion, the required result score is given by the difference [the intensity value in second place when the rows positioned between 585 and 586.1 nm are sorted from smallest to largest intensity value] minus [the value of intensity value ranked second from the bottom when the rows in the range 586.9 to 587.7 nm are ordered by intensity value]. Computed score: -0.39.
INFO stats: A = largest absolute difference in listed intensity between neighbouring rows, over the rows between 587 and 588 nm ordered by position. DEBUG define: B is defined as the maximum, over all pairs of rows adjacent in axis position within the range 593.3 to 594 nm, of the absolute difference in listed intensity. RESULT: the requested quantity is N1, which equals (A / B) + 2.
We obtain 2.63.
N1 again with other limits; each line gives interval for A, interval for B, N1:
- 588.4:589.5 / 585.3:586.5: 2.56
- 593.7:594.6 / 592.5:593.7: 3.65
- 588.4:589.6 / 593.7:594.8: 2.60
